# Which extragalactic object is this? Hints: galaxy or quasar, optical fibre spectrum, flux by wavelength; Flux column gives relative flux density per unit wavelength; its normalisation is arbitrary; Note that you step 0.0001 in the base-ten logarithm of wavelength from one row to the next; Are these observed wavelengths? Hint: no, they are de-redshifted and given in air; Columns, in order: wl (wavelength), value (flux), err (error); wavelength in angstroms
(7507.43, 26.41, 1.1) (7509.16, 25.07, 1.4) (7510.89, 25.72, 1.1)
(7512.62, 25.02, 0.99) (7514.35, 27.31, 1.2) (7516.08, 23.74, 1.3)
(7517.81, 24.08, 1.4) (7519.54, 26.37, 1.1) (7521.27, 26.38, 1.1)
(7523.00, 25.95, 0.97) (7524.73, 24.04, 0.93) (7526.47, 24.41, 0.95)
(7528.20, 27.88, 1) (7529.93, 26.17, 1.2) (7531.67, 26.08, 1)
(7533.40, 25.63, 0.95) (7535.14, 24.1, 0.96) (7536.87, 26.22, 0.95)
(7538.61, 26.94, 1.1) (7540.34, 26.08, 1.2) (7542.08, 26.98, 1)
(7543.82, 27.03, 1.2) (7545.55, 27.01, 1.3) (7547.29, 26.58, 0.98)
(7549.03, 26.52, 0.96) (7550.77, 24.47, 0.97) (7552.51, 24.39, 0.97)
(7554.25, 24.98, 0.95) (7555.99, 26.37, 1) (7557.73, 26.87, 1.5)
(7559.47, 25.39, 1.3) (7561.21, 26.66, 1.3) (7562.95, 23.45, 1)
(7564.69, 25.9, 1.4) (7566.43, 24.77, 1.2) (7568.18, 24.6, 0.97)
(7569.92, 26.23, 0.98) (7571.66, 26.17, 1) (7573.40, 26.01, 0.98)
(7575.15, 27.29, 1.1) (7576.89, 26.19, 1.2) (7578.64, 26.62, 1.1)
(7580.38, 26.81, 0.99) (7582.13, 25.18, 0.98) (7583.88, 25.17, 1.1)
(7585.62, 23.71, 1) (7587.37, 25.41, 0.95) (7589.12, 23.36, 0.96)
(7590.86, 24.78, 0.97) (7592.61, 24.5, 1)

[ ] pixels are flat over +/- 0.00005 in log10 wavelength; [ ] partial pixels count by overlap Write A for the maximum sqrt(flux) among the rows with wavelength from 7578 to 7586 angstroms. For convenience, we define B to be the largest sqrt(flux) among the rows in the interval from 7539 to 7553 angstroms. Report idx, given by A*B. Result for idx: 26.9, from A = 5.18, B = 5.20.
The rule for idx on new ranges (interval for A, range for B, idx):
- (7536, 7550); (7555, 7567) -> 26.9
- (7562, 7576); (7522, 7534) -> 27.6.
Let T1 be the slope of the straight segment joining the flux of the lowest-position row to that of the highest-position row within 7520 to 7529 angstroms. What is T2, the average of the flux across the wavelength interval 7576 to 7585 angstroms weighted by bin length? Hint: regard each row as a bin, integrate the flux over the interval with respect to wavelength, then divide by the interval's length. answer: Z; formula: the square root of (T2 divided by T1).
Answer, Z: 11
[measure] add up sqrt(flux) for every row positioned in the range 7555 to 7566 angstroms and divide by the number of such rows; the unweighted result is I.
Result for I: 5.08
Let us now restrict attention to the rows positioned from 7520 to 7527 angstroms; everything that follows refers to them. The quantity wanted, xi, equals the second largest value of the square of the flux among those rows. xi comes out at 673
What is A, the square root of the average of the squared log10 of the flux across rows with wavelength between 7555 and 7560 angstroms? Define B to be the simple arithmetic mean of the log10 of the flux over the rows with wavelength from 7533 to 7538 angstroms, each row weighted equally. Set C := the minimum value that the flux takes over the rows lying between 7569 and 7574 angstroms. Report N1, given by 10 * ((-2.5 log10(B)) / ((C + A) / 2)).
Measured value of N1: -0.268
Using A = 1.42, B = 1.40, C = 26.01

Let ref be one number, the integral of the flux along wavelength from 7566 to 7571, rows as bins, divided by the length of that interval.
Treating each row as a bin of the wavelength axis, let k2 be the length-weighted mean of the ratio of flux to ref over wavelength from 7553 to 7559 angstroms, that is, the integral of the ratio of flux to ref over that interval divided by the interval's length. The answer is 1.03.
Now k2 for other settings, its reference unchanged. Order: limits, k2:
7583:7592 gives 0.97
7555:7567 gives 1.02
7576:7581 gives 1.05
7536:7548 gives 1.06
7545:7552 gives 1.03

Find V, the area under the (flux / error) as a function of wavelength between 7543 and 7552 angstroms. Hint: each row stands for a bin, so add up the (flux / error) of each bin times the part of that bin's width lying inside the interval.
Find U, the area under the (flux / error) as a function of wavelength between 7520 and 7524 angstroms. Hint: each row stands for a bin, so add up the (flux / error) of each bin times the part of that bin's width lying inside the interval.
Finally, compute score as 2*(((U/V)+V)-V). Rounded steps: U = 101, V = 222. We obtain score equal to 0.9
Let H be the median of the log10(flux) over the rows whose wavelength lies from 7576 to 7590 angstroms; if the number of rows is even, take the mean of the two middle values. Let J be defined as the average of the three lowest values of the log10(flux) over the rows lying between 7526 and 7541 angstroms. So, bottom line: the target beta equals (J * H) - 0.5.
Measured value 1.45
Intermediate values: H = 1.403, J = 1.39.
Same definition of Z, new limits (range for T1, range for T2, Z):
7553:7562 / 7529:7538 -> 10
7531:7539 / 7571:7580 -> 15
